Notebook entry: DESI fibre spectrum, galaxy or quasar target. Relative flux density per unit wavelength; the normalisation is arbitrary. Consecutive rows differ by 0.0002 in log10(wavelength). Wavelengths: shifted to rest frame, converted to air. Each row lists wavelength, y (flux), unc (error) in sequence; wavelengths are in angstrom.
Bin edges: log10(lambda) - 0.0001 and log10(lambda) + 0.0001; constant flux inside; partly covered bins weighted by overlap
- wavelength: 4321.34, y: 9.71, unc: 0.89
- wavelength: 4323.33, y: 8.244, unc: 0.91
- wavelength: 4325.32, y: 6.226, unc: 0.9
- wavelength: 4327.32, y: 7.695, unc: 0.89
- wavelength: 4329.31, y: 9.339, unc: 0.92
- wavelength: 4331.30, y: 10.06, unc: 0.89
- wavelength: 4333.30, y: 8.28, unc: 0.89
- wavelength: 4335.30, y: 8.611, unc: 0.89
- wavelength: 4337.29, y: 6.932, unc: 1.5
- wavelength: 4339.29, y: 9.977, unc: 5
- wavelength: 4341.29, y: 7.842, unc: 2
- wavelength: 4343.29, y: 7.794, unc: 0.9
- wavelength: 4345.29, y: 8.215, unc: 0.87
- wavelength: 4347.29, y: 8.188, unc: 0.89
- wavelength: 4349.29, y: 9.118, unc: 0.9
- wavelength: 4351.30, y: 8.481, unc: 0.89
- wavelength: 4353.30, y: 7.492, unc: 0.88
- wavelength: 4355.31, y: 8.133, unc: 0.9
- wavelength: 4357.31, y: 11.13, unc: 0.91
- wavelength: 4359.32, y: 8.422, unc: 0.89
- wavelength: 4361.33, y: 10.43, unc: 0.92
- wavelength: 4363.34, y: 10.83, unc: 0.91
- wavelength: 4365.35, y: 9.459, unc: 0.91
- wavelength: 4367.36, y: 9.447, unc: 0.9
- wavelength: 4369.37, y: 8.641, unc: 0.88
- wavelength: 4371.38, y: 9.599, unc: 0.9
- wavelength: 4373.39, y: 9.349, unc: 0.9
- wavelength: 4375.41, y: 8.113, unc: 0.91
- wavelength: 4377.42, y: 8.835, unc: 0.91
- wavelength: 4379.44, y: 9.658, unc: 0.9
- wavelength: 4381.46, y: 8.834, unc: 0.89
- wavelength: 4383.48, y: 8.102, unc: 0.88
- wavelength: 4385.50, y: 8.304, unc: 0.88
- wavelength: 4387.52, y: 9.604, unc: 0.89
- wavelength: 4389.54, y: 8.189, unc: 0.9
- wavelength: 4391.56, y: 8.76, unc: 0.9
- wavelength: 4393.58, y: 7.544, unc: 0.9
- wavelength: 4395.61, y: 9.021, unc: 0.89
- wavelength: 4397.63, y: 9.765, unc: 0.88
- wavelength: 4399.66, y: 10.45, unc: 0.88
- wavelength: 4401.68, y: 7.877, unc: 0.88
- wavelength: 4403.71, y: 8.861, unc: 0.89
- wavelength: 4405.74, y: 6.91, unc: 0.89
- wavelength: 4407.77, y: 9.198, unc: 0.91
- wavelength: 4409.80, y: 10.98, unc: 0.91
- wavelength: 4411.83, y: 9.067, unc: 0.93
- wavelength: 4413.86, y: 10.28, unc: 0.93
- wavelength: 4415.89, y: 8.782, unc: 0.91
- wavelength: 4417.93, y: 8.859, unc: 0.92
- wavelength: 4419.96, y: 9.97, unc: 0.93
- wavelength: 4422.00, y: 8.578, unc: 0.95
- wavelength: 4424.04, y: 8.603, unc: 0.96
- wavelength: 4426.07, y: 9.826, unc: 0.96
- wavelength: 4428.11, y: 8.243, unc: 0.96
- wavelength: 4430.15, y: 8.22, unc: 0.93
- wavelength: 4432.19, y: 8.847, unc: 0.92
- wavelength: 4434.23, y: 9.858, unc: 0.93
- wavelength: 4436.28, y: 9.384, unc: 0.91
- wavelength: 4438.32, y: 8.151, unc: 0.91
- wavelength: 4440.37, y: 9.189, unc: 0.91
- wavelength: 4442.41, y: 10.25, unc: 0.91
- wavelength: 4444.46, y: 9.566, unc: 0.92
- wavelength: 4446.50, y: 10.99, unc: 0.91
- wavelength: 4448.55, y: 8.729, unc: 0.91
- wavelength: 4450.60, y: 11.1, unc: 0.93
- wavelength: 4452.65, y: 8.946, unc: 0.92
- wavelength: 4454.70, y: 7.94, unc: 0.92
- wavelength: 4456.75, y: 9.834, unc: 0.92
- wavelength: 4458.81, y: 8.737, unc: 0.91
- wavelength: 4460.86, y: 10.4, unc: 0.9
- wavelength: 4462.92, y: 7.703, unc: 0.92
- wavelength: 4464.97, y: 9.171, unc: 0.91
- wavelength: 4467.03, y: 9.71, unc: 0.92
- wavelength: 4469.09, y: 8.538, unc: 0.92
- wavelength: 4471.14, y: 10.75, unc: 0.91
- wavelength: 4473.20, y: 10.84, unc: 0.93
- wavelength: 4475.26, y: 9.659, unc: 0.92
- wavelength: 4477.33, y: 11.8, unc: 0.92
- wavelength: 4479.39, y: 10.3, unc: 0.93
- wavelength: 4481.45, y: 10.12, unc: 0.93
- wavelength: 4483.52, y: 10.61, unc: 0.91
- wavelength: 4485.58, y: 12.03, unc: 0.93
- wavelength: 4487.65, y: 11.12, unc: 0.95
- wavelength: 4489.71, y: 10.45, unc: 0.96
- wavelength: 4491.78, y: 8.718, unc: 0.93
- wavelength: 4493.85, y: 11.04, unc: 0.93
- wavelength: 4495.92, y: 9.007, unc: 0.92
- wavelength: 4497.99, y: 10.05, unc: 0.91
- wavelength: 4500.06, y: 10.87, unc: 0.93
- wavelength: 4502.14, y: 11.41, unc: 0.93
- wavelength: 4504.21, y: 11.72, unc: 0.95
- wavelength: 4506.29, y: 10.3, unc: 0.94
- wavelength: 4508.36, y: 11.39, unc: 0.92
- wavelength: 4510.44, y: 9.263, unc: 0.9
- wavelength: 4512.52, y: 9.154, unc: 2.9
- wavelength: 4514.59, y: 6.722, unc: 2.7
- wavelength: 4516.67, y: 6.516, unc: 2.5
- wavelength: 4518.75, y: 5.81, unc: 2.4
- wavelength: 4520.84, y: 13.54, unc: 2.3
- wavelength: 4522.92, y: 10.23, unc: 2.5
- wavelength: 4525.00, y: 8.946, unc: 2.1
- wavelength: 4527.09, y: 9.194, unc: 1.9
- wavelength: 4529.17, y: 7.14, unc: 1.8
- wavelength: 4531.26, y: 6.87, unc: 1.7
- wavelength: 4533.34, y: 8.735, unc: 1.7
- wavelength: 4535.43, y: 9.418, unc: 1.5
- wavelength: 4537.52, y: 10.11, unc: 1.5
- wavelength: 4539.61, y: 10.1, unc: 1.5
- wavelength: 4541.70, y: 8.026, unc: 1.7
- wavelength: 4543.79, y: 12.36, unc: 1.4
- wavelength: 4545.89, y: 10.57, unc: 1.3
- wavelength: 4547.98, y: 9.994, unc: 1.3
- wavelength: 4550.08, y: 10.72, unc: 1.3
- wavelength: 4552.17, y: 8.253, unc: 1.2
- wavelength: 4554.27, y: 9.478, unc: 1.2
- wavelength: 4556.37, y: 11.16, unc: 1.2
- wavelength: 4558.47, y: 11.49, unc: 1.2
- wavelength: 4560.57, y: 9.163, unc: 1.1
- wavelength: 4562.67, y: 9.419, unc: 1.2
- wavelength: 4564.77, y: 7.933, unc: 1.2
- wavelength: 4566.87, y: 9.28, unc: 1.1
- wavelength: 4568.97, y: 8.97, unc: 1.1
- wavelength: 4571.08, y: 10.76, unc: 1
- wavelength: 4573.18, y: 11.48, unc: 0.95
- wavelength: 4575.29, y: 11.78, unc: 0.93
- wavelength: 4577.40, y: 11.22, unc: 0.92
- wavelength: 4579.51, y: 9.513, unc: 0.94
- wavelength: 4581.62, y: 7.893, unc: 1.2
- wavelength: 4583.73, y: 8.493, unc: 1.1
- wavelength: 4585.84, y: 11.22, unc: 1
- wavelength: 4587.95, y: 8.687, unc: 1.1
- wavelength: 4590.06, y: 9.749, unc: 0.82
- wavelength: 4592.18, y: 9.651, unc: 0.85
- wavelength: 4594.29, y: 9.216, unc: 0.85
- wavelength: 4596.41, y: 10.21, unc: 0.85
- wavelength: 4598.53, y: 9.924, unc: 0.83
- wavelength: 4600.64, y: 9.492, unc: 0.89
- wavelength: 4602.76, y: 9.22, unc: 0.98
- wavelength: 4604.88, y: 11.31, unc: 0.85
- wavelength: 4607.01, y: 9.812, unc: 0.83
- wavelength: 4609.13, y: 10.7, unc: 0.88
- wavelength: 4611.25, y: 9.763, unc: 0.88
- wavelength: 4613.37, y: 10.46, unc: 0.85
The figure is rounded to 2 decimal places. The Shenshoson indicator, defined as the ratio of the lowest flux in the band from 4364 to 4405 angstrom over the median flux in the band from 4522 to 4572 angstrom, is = 0.80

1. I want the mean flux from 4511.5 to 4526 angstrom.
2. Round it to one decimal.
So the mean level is 8.7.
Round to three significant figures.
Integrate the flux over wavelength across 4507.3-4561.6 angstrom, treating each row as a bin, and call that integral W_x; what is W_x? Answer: 510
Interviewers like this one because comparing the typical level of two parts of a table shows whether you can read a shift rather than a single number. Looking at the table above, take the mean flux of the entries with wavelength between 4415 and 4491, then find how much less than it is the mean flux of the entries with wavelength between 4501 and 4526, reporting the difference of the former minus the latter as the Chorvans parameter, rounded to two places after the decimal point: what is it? 0.03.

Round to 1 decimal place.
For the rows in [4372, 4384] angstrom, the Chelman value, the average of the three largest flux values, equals 9.3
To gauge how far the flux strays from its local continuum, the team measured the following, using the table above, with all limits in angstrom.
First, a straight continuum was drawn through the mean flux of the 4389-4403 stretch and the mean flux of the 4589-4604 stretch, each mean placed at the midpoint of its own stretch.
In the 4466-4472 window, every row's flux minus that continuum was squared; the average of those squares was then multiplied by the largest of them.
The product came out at 3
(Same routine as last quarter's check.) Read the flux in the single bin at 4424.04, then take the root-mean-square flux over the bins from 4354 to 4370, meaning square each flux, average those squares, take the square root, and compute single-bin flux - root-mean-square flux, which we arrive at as -1.0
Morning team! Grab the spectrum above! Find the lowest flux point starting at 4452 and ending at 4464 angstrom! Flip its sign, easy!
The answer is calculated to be -7.7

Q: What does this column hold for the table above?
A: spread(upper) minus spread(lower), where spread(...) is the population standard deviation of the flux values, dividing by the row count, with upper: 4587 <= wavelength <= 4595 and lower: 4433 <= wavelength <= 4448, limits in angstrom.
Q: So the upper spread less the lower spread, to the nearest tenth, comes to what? -0.4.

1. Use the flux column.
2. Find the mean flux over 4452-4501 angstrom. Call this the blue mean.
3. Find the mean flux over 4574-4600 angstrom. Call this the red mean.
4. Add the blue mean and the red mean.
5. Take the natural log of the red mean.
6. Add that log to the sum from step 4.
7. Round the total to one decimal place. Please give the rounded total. 22.0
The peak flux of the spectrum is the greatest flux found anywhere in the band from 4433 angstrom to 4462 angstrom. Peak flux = 11.1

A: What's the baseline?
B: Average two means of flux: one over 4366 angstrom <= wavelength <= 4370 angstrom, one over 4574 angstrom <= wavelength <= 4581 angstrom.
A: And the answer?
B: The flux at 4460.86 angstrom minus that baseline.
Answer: 0.5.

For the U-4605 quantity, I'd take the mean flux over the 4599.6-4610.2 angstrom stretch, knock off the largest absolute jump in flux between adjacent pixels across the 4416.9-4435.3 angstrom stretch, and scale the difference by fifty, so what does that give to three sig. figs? 426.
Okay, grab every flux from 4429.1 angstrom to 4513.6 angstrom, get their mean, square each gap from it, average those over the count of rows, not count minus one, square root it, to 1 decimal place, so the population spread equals 1.1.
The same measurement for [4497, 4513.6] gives 0.9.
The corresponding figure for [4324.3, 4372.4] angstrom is 1.2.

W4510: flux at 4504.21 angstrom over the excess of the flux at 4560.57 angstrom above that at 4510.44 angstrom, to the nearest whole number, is -117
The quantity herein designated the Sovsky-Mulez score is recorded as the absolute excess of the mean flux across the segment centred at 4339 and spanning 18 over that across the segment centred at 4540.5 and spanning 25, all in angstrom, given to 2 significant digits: 0.92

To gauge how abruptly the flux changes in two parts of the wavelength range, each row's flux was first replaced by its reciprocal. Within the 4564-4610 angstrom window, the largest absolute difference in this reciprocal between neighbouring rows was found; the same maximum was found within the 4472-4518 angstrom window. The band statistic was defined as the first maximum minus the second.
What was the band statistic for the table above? -0.011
